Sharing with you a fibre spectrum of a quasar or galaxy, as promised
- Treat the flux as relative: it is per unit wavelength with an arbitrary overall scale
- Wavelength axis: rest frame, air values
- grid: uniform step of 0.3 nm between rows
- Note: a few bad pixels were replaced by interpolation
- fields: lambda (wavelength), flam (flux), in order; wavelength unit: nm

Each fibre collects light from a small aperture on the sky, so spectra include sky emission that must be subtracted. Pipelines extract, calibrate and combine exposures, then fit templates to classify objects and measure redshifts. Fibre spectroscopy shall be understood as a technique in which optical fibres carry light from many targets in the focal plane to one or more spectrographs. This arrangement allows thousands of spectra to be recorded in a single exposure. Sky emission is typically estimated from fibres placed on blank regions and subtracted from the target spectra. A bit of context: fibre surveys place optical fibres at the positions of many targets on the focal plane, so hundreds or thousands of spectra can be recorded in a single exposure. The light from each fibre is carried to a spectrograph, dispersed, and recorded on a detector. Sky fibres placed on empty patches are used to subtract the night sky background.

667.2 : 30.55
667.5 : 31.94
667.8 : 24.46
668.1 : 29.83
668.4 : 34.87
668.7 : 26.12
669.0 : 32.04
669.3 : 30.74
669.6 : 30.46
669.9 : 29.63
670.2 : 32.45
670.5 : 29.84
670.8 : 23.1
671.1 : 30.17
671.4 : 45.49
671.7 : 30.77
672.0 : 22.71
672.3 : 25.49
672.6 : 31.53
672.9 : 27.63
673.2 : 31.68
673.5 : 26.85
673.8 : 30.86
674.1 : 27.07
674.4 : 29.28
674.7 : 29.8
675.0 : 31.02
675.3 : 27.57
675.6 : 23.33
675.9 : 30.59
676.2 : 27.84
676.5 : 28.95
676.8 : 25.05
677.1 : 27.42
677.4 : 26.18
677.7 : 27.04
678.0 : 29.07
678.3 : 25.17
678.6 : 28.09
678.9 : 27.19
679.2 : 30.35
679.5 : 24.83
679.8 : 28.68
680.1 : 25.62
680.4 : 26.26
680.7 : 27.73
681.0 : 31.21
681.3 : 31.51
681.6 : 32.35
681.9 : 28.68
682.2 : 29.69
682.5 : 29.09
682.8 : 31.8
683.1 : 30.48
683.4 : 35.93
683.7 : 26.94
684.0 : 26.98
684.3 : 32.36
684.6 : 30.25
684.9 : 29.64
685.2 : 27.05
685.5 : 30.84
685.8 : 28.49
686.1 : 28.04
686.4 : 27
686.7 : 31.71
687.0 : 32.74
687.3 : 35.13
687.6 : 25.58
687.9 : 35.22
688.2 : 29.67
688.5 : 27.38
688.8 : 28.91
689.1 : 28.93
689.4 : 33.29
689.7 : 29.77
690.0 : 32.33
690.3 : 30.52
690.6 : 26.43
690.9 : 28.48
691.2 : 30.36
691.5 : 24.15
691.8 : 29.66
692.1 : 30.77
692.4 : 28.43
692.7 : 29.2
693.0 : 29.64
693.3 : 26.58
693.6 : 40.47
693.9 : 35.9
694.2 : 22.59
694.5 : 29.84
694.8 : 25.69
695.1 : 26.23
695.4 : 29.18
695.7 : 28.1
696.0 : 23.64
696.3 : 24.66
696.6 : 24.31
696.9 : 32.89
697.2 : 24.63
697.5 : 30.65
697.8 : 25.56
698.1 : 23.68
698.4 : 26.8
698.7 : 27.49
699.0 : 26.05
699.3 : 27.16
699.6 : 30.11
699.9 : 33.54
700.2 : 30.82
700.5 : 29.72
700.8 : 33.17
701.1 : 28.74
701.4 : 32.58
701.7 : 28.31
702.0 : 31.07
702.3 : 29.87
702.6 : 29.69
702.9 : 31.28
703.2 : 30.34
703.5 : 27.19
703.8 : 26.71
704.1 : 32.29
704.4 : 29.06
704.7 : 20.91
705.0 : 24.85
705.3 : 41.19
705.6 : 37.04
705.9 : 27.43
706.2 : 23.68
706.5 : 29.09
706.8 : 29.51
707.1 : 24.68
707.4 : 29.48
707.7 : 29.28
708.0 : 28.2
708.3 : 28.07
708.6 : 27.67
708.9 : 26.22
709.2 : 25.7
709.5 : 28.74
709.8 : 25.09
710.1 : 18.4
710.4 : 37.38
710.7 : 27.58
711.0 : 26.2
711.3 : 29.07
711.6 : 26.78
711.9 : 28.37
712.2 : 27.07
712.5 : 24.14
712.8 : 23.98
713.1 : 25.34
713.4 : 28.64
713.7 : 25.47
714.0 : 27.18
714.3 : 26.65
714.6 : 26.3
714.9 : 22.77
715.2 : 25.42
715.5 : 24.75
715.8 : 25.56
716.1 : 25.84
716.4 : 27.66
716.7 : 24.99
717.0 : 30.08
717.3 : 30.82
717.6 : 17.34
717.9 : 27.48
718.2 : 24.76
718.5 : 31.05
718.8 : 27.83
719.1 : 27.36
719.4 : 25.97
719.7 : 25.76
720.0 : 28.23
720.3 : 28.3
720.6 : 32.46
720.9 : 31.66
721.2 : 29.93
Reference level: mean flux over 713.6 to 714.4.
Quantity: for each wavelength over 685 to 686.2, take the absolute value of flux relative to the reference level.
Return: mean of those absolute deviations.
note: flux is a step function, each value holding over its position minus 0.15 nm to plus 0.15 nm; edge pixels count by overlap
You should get 2.2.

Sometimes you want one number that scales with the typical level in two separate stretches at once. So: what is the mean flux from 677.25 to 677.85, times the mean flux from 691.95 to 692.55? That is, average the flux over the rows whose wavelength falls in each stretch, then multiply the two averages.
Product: 788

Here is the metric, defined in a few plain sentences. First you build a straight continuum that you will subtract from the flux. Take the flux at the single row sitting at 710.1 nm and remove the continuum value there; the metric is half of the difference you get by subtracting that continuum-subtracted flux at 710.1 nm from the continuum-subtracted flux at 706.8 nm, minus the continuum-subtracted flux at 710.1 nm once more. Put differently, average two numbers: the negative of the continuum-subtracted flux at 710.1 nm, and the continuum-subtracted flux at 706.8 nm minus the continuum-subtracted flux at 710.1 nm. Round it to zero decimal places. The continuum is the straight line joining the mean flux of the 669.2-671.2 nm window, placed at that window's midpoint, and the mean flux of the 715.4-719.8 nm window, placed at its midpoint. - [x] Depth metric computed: 10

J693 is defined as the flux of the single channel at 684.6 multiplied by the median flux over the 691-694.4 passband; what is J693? 897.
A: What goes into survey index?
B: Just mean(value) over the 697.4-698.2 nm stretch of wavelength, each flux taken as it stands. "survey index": 26.6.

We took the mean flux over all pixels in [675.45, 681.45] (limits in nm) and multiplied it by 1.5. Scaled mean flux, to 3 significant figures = 41.4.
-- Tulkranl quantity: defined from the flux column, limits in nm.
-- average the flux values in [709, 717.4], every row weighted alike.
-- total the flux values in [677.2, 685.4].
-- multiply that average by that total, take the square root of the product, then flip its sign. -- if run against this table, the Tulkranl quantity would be -144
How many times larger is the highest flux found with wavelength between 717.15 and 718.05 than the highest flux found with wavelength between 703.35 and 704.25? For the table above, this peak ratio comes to 0.95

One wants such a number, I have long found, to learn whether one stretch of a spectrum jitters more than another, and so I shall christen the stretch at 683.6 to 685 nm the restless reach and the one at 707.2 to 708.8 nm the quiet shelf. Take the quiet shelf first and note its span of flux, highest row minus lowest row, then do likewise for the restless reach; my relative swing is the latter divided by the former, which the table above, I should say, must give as 3.0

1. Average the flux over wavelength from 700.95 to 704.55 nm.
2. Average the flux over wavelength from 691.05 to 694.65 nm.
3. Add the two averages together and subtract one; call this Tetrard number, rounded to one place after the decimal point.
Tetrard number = 58.6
